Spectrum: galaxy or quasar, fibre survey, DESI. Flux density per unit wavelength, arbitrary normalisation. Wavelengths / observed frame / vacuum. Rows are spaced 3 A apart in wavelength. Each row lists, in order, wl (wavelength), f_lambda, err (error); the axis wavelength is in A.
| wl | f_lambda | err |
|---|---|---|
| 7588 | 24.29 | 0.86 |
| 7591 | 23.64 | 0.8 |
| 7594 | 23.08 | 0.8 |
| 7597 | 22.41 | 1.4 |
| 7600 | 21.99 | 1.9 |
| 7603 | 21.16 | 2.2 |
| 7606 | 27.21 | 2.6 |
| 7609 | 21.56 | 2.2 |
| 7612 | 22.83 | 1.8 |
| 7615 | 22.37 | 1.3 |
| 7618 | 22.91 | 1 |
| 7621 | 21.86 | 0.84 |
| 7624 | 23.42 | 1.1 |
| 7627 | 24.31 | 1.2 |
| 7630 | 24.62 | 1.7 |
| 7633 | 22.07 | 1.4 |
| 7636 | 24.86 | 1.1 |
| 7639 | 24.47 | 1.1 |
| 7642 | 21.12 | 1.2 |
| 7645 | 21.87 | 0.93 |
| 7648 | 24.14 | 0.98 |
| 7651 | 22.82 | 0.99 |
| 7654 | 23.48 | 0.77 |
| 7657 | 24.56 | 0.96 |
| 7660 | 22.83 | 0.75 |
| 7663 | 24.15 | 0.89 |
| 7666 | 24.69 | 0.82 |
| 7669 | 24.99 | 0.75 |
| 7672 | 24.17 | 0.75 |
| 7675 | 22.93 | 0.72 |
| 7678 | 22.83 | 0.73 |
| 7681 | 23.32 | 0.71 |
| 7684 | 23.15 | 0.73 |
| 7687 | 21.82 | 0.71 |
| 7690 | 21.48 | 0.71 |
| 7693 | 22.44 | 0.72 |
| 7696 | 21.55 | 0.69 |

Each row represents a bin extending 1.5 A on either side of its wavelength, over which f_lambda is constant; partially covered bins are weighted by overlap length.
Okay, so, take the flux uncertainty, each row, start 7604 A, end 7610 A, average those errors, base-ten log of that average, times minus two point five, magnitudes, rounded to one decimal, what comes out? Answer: -1.0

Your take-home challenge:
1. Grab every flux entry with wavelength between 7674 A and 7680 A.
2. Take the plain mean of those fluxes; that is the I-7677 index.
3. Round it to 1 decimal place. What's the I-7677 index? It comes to 22.9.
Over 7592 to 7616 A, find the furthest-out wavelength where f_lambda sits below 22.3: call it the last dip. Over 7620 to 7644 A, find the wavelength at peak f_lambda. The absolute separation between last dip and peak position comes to 27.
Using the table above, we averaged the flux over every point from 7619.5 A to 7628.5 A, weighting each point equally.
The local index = 23.2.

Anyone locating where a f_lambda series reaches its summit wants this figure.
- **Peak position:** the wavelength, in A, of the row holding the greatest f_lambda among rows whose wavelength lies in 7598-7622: 7606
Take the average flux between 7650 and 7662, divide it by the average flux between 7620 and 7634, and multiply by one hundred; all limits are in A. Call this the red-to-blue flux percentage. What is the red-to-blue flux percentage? 101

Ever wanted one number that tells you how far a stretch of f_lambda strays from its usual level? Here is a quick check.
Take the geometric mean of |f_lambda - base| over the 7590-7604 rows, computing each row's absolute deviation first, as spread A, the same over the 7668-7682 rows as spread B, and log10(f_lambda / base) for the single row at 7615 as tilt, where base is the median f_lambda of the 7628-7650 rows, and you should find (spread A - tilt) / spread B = 2.9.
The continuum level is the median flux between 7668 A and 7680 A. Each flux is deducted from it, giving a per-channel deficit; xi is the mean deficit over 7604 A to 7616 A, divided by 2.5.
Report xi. 0.0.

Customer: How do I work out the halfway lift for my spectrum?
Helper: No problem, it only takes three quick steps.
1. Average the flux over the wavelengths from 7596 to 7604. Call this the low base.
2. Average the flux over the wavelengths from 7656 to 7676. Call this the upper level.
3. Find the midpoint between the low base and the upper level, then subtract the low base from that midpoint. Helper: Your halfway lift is 1.10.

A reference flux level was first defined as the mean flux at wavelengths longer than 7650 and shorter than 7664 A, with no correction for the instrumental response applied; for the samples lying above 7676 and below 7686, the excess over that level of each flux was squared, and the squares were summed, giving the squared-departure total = 1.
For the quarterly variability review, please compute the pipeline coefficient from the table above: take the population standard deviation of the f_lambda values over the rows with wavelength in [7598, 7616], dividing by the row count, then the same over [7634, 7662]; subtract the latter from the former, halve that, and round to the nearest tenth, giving 0.4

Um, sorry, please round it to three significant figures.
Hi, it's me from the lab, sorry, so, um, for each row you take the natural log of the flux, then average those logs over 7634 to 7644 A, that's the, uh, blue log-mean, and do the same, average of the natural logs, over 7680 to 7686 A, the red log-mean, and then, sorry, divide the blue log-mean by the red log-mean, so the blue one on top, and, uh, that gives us 1.00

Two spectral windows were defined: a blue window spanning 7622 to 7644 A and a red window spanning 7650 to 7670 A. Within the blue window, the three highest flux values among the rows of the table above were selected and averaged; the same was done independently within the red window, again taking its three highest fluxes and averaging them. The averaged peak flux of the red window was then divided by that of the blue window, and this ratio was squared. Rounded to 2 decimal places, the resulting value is 1.01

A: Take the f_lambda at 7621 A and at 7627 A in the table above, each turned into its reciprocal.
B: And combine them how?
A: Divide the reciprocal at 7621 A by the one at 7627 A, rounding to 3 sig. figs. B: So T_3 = 1.11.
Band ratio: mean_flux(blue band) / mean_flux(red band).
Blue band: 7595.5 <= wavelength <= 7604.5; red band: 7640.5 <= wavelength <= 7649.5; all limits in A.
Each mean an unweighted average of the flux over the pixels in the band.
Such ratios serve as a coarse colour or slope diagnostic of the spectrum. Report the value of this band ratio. 0.98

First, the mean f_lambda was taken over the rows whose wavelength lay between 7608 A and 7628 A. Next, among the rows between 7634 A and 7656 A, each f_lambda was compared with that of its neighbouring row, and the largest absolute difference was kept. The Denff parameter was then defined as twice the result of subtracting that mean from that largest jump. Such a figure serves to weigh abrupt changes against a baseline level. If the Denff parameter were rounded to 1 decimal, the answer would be -38.8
